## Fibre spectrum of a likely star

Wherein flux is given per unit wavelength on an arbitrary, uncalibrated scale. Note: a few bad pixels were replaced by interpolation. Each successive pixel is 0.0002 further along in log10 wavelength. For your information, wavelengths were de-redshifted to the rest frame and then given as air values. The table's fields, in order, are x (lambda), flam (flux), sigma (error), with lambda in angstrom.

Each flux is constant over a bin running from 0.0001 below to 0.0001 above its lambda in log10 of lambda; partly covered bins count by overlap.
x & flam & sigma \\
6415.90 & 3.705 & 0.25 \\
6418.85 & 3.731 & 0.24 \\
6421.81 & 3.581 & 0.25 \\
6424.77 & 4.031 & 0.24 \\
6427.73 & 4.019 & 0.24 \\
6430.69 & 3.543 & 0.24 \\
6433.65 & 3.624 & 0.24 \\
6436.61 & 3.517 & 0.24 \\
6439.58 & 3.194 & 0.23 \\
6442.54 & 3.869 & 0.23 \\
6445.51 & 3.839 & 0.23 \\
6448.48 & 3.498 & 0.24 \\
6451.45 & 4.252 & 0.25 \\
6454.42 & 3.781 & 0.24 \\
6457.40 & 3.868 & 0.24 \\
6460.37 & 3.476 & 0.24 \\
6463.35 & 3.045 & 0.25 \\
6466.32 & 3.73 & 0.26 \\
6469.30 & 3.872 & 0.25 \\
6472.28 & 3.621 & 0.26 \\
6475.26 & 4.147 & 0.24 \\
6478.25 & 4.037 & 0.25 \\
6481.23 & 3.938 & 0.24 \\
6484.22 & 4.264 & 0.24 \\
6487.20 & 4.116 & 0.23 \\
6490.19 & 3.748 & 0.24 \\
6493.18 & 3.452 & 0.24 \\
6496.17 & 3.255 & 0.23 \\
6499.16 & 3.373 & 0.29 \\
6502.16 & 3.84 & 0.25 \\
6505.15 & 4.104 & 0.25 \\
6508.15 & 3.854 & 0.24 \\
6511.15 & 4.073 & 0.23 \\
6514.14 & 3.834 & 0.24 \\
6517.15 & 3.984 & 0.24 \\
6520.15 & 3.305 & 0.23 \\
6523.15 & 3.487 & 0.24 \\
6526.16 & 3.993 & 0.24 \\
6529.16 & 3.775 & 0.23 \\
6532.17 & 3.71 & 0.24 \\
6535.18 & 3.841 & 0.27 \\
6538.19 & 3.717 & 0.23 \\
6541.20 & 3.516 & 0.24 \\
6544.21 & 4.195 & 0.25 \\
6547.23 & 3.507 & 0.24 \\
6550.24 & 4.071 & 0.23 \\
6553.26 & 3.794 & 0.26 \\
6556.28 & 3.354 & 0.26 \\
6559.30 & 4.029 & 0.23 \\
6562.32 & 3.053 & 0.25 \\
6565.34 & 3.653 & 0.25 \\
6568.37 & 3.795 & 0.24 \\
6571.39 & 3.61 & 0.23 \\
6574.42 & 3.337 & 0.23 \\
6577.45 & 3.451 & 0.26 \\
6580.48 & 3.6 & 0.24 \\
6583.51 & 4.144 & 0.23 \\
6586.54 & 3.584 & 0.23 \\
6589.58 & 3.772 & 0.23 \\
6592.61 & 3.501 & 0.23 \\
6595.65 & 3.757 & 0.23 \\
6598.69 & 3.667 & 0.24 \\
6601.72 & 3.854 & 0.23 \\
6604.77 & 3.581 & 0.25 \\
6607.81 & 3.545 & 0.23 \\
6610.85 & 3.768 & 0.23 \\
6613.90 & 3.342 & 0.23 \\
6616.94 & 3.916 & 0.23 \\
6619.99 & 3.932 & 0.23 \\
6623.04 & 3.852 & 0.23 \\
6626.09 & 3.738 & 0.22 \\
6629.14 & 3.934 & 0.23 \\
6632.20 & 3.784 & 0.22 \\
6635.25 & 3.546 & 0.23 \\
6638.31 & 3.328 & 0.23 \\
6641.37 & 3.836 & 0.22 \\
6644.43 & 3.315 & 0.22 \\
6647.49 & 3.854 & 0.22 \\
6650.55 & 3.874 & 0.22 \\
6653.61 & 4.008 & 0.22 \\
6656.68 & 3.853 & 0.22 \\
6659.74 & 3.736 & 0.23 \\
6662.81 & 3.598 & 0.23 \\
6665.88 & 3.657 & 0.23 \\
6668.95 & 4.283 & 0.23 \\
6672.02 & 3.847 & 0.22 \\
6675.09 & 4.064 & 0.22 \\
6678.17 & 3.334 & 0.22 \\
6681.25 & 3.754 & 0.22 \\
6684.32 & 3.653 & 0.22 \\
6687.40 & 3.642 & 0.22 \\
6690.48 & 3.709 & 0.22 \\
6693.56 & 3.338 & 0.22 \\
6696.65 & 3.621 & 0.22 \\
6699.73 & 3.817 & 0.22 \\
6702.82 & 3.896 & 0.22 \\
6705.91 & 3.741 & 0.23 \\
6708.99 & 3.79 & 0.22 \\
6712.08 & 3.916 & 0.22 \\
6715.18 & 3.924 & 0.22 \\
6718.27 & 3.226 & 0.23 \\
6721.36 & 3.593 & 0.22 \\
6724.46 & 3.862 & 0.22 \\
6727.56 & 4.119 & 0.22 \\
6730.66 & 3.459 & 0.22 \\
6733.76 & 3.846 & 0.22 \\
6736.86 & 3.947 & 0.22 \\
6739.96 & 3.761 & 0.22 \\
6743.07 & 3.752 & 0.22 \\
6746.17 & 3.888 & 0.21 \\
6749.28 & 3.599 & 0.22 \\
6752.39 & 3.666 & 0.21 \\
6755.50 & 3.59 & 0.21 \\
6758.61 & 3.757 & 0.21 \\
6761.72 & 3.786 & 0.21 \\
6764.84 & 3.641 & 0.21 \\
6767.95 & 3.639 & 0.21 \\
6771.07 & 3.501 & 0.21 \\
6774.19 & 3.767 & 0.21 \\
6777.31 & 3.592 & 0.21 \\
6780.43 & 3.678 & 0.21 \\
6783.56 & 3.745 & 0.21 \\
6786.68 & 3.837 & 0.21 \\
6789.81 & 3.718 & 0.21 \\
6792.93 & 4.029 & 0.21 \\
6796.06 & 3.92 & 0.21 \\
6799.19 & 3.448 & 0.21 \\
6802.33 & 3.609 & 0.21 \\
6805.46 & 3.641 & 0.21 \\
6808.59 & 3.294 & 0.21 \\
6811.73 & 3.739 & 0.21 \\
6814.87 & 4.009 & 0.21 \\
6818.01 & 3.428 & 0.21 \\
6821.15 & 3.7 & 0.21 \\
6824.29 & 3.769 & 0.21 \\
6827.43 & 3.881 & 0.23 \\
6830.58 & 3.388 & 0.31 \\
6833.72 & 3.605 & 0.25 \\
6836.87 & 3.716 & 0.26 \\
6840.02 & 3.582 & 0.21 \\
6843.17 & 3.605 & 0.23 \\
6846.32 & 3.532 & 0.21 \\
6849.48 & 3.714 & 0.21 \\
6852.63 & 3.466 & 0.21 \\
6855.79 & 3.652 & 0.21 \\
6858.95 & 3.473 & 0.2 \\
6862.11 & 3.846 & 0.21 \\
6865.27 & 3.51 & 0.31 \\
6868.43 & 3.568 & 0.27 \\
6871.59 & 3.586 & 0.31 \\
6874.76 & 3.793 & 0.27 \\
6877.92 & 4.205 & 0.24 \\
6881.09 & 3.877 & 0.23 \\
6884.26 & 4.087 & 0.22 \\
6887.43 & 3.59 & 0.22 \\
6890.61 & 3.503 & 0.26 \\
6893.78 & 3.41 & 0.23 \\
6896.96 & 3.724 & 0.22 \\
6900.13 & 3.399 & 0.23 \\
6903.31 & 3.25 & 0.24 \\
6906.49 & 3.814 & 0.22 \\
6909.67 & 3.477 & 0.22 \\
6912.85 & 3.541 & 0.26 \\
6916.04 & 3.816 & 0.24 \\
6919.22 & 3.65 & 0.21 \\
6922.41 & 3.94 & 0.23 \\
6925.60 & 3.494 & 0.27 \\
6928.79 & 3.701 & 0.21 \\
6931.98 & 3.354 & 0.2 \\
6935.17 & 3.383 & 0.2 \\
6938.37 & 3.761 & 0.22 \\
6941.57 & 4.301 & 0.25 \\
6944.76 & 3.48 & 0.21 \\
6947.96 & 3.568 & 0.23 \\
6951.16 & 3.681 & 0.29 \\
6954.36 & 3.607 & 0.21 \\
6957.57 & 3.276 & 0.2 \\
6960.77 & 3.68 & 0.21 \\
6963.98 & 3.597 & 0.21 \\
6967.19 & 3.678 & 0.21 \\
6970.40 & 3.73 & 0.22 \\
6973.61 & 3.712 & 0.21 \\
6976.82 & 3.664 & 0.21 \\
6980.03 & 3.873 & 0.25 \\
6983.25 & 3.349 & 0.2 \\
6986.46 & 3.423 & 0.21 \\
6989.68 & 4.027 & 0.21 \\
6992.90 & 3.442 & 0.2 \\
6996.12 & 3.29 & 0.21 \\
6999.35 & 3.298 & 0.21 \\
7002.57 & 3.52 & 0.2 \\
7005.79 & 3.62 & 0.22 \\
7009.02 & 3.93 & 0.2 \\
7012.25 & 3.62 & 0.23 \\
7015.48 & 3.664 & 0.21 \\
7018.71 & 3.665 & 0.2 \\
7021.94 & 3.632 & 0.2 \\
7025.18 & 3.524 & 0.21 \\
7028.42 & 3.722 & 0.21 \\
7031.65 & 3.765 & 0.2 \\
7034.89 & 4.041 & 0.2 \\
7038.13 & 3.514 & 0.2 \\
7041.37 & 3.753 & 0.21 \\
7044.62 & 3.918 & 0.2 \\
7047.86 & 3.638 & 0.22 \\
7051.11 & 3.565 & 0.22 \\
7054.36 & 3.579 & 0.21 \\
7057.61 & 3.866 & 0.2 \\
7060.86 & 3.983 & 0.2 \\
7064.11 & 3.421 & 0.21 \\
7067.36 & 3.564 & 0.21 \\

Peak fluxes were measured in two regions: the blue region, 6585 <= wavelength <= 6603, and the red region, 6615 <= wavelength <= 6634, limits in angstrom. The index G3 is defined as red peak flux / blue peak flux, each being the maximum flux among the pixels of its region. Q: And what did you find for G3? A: 1.02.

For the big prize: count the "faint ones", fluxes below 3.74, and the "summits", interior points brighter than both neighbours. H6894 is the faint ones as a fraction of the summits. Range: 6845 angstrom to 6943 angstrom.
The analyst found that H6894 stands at 2.1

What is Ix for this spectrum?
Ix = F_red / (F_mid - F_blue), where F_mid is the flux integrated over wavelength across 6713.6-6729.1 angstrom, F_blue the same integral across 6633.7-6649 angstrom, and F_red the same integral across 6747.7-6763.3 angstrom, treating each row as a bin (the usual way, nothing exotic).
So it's 17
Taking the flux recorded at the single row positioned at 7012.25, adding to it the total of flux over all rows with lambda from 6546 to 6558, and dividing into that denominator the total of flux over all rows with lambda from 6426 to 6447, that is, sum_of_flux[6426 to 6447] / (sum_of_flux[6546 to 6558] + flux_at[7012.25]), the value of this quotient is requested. 1.4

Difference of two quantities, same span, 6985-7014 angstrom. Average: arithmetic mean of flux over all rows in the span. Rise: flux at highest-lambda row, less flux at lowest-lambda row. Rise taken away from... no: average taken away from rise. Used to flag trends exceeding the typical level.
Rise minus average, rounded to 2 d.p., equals -3.38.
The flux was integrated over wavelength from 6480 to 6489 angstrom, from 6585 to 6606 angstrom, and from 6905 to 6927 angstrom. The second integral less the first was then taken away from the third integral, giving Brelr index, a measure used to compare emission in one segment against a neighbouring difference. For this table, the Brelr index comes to 41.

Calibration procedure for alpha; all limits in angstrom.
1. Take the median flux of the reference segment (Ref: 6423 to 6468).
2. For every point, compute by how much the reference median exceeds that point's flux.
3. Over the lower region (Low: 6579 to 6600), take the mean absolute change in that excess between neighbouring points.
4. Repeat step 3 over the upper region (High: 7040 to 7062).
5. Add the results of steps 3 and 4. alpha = 0.47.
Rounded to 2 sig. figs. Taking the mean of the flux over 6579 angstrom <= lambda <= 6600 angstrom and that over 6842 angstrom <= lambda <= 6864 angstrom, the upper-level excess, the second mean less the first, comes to -0.11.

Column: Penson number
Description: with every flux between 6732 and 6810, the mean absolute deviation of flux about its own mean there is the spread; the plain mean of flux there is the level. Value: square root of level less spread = 1.89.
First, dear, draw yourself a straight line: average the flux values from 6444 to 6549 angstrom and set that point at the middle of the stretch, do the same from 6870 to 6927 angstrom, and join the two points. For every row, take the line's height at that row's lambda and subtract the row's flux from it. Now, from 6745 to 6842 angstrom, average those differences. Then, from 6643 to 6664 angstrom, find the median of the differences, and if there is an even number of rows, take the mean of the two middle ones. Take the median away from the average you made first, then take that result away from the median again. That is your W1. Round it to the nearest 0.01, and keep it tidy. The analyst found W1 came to -0.25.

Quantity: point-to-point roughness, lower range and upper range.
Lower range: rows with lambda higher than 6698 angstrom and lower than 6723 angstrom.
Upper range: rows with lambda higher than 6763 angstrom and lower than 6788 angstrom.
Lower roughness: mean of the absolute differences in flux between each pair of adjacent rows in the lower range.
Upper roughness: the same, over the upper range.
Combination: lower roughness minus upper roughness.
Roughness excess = 0.09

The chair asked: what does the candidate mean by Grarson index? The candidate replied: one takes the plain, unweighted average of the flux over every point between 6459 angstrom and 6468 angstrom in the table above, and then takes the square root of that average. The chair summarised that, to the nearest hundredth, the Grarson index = 1.85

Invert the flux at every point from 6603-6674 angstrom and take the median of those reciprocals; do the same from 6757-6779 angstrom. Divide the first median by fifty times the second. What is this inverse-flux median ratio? 0.0192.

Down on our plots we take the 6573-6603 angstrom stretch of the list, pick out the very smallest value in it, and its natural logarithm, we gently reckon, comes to 1.21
